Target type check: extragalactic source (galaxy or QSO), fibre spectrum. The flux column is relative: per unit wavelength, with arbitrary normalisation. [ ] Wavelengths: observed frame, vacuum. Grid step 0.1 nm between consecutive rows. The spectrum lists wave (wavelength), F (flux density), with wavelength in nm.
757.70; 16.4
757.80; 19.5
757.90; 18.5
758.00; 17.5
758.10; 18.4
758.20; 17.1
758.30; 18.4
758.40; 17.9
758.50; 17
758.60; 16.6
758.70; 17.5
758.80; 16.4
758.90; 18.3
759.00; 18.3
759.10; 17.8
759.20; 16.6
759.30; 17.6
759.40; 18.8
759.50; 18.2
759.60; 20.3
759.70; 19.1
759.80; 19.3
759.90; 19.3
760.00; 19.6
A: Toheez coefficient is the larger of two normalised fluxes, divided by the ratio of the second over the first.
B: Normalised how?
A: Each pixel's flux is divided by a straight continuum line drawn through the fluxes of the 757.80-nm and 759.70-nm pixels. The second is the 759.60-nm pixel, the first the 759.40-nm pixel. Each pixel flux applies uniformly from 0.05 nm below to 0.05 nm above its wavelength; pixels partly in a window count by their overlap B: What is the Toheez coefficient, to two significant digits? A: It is 0.98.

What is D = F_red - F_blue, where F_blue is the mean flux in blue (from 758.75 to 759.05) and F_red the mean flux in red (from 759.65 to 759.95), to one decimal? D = 1.6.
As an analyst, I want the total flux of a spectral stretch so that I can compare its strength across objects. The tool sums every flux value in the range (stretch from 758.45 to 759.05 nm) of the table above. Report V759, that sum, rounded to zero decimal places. 104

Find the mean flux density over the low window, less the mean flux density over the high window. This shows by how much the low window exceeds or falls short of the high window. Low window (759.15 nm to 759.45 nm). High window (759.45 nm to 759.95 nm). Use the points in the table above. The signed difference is -1.6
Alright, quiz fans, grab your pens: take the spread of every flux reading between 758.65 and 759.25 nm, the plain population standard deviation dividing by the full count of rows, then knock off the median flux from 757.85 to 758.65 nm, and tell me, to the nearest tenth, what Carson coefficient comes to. -16.9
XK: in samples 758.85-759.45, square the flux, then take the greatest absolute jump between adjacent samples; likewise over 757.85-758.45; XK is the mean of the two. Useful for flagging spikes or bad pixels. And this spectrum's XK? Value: 45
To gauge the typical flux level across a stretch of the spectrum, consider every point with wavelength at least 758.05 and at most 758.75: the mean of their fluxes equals 17.6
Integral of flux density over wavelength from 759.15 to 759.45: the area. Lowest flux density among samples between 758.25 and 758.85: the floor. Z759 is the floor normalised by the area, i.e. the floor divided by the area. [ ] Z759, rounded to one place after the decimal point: 3.1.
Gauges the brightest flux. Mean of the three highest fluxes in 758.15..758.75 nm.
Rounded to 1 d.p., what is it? 17.9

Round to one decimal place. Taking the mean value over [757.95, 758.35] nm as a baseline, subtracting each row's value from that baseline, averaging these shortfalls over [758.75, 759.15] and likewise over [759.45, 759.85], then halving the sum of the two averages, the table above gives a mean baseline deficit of -0.6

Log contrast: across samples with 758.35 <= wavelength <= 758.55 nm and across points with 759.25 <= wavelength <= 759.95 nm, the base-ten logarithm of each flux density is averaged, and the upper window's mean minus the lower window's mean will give 0.035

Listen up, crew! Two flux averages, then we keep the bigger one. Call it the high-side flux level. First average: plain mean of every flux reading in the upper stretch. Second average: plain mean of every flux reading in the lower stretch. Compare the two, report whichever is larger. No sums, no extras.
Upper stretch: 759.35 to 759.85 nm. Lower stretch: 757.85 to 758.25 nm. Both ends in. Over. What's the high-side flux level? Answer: 19.1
